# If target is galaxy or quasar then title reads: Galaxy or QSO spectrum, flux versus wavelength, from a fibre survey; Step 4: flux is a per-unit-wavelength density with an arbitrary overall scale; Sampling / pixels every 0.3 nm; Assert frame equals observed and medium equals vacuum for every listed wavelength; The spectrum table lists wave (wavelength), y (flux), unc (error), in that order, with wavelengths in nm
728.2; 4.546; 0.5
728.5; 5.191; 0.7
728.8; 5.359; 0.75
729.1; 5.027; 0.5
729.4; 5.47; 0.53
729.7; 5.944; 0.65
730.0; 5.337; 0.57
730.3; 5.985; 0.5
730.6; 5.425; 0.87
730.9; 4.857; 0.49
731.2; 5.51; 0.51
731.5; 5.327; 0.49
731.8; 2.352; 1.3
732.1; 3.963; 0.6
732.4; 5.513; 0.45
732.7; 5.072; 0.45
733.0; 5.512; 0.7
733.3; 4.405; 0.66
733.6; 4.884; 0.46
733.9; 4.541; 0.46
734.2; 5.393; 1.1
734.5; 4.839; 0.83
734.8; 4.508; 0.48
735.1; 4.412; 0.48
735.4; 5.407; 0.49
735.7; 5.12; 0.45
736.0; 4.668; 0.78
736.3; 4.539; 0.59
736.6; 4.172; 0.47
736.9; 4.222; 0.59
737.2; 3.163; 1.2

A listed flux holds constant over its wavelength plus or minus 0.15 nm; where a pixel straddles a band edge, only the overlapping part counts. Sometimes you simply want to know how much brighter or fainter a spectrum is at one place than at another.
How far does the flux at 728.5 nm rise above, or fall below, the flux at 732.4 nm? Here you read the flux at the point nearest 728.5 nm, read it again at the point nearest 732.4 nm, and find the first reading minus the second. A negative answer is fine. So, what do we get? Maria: -0.3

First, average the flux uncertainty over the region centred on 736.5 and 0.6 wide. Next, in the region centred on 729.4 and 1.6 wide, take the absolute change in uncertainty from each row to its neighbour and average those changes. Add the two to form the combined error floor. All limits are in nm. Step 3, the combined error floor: 0.65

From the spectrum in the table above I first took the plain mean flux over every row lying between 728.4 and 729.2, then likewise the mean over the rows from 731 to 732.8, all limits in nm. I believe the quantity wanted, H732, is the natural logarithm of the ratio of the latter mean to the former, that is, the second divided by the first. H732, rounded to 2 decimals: -0.12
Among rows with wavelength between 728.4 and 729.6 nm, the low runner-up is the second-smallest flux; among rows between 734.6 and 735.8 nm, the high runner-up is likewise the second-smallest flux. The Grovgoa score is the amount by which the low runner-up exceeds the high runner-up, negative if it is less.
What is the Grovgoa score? 0.7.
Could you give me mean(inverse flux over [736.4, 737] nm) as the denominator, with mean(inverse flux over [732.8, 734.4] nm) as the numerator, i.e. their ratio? 0.86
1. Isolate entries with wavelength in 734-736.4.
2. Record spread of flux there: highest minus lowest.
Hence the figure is 1.0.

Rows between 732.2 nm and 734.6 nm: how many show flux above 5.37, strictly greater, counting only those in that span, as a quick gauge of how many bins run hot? 3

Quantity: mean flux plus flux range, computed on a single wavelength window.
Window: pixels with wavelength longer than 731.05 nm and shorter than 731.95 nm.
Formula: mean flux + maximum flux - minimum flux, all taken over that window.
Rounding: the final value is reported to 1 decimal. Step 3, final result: 7.6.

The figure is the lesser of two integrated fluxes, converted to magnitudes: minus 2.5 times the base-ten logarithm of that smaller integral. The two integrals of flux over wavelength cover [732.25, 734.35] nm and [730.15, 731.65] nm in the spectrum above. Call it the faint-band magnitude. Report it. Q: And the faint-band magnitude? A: -2.28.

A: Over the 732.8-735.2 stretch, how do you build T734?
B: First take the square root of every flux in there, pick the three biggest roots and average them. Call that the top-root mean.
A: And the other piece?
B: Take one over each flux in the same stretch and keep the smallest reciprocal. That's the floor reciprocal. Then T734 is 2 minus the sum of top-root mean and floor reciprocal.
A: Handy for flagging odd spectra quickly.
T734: -0.47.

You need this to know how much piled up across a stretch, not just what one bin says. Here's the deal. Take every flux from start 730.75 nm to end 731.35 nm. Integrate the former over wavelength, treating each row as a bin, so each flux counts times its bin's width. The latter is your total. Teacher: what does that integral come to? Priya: 3.11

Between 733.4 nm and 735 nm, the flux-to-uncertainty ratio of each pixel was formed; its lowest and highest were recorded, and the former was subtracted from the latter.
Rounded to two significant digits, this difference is 5.7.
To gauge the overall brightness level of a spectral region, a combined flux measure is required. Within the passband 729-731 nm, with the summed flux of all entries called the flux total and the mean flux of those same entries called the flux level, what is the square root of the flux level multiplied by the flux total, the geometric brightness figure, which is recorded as 14.4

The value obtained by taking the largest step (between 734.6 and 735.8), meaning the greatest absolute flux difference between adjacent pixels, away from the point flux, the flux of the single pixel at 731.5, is 4.3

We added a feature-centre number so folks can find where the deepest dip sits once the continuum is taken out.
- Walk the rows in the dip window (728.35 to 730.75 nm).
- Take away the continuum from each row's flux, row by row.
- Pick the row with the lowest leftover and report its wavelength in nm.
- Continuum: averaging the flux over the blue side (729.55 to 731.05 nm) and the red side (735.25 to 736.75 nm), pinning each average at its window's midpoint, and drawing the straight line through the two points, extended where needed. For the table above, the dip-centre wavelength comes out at 729.1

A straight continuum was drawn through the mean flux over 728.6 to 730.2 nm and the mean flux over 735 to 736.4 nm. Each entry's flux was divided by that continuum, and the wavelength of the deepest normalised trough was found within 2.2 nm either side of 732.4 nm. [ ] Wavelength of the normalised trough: 731.8 nm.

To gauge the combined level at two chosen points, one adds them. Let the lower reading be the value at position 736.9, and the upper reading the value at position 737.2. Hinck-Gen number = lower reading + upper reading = 7.4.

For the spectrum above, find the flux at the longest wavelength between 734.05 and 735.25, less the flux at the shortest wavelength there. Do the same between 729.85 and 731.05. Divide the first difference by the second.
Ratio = 2.0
